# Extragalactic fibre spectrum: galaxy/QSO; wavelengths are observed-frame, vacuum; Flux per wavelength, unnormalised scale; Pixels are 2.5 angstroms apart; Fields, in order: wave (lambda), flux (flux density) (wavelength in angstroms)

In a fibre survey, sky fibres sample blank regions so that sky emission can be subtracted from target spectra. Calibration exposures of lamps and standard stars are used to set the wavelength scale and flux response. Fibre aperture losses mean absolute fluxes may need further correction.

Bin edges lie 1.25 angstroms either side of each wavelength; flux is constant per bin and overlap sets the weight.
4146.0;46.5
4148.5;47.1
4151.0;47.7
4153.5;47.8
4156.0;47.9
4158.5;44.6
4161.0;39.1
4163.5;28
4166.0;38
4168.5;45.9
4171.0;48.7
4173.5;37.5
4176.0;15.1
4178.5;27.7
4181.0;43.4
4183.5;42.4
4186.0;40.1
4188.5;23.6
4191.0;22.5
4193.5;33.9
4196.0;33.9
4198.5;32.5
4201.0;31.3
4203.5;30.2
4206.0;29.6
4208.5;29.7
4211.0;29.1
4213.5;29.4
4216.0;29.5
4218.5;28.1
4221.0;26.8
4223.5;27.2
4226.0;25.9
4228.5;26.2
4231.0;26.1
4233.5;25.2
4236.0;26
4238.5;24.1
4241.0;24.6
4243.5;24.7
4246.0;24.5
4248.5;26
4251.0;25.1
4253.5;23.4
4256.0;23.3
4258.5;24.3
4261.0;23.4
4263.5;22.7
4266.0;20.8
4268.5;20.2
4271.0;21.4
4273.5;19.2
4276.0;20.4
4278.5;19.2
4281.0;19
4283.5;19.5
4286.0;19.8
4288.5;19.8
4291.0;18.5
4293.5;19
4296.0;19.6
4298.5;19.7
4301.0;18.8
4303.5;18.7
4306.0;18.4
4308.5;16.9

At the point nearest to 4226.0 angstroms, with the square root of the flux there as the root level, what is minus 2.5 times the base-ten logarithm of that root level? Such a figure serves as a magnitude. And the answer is -1.77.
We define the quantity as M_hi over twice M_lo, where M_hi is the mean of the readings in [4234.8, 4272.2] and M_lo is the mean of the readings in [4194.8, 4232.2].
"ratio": 0.407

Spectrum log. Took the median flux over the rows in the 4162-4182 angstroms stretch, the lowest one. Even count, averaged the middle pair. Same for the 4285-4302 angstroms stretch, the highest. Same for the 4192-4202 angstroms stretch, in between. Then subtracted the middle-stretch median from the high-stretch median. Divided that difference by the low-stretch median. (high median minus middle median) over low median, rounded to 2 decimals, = -0.36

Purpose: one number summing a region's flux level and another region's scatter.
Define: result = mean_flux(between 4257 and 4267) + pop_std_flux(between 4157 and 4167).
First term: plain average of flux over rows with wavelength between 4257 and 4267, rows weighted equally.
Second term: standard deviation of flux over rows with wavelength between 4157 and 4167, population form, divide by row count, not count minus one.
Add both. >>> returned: 29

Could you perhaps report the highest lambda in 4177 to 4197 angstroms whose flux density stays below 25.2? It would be 4191.0 angstroms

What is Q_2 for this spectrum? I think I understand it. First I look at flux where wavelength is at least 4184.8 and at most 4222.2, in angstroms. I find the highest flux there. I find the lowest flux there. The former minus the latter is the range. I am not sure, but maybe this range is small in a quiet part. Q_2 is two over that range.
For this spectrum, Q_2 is 0.11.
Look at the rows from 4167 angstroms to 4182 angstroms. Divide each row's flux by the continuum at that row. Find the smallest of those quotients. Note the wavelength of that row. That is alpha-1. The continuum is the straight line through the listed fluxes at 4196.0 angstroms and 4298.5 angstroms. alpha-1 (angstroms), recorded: 4176.0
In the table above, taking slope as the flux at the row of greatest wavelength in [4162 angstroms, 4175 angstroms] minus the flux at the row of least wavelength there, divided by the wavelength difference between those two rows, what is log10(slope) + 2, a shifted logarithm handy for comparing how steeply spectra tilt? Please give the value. 2.0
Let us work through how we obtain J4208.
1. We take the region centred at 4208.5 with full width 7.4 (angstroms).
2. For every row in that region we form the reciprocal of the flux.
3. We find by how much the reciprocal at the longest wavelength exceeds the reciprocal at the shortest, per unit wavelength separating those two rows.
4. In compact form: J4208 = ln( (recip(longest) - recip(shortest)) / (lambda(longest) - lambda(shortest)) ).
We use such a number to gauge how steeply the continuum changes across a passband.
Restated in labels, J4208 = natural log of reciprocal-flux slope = -9.06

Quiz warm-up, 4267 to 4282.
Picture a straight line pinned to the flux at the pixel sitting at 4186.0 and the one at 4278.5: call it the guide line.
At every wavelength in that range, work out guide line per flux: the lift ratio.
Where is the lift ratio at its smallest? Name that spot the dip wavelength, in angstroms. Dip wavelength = 4276.0 angstroms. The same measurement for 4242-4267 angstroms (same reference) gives 4258.5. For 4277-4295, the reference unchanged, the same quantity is 4293.5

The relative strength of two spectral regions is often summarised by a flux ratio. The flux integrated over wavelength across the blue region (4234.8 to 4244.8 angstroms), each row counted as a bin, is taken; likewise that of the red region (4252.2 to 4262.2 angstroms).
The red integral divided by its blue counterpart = 0.95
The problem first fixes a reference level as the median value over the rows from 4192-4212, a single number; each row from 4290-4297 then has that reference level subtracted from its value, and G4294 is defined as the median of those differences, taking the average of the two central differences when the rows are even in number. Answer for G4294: -12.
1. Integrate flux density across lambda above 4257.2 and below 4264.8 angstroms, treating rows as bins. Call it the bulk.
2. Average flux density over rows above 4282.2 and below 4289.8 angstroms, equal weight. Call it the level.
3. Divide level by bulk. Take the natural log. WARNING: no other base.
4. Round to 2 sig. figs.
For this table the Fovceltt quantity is -2.2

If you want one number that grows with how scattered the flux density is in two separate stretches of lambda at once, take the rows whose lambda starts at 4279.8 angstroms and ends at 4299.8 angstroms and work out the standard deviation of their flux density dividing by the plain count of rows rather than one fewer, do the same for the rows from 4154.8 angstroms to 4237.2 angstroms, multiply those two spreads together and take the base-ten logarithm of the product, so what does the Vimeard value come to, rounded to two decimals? 0.55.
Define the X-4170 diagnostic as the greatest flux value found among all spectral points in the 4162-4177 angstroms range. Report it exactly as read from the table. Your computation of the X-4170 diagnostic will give 48.7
